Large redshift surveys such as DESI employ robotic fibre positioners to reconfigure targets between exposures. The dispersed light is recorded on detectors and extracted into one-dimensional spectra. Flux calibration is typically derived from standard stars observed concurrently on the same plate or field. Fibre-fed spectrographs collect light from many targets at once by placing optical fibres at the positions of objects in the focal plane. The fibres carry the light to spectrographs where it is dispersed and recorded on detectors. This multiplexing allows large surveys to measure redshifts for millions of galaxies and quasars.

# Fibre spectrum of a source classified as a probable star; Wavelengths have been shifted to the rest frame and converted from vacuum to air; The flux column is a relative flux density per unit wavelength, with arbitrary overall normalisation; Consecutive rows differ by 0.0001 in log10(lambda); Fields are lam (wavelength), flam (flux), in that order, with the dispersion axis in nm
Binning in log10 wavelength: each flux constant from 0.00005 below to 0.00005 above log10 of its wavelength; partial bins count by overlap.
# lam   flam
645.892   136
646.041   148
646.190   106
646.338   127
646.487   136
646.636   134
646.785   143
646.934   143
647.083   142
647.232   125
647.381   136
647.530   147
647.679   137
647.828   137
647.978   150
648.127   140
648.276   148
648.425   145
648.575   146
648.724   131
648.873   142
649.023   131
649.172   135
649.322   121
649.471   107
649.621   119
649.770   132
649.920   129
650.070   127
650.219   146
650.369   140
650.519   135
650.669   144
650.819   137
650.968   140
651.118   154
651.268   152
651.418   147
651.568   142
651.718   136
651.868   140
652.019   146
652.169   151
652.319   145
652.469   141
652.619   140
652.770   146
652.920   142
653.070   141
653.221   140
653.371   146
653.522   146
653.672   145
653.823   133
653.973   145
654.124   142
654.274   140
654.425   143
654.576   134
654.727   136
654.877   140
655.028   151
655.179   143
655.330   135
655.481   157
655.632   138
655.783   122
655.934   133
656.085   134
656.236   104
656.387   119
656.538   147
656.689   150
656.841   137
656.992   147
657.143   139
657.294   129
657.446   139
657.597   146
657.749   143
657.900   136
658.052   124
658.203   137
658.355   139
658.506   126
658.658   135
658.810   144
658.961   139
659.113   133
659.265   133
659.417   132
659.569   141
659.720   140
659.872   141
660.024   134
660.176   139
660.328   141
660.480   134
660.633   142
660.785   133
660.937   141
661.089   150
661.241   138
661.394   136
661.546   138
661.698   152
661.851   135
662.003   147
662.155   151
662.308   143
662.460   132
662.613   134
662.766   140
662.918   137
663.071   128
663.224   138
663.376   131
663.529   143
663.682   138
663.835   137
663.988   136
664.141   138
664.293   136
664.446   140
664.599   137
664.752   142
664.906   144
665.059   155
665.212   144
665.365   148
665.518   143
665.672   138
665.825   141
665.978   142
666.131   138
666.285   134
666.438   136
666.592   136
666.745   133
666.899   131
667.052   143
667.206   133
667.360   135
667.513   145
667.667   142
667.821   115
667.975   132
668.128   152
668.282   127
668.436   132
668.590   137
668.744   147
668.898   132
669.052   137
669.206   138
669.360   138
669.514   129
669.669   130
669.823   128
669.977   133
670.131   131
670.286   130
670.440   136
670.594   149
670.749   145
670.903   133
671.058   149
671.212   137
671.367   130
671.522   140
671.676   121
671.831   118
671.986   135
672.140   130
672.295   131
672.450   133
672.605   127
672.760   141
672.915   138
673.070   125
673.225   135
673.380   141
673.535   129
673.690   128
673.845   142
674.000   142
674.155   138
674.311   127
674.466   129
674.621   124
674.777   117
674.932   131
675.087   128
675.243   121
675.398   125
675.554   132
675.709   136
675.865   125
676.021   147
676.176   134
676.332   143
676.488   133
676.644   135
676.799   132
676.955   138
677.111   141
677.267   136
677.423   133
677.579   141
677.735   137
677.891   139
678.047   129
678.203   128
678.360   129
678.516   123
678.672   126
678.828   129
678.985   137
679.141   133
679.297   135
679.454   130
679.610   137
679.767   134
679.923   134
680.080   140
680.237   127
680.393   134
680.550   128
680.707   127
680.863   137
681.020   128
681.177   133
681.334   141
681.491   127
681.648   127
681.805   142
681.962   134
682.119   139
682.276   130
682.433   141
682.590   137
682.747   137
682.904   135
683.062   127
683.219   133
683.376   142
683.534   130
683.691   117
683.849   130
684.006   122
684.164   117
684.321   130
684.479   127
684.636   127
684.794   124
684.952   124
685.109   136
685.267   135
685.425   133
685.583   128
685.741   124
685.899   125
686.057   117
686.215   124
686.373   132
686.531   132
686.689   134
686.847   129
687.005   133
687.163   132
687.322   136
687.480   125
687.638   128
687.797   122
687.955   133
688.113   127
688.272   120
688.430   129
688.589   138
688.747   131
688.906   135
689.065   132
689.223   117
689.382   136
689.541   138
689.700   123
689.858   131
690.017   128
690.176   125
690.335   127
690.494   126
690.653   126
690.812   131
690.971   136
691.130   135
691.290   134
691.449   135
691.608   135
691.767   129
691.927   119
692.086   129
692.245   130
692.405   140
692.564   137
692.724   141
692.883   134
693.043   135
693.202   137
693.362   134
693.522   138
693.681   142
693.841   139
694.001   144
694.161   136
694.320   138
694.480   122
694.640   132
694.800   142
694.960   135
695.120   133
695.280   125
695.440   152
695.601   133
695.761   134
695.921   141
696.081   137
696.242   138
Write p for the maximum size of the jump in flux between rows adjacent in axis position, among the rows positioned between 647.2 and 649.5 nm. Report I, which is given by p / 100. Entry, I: 0.150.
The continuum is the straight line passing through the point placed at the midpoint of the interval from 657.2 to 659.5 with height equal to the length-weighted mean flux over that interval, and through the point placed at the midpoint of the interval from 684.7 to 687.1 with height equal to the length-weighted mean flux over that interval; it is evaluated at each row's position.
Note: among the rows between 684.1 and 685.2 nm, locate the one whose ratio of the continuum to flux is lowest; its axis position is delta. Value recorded 685.109 nm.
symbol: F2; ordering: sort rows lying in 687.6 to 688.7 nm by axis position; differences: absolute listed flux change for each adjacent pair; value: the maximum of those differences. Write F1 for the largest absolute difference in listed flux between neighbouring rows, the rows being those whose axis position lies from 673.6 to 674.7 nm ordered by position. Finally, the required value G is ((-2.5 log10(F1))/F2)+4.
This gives 3.740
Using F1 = 14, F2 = 11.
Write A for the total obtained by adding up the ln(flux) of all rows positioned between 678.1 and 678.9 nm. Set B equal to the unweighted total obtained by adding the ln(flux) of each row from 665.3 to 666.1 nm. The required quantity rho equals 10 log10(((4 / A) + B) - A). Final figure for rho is -1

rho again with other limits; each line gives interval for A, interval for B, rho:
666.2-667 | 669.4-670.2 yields -17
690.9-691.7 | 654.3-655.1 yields -4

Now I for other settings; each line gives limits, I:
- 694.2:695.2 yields 0.160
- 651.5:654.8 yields 0.120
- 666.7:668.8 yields 0.270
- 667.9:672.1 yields 0.250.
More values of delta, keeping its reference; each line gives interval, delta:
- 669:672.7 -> 671.058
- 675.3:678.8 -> 676.021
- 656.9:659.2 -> 656.992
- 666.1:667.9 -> 667.513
